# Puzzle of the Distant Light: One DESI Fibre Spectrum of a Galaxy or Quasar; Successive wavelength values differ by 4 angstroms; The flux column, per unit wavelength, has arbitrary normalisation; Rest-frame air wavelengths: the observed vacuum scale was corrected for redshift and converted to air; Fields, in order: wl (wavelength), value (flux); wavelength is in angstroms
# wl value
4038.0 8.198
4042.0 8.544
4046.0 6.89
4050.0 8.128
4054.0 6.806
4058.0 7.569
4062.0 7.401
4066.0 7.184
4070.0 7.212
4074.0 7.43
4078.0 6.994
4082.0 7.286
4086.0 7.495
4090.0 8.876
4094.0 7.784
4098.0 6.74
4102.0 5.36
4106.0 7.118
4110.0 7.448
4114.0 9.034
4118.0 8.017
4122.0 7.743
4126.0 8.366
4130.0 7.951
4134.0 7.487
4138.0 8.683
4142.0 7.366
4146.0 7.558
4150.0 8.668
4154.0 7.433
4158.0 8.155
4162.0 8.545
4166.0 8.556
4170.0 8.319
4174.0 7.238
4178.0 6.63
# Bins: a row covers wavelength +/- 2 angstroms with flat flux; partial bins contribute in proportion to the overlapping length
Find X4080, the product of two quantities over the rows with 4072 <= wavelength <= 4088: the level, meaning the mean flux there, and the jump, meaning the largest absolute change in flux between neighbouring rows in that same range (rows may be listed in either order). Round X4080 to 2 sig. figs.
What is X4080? 3.2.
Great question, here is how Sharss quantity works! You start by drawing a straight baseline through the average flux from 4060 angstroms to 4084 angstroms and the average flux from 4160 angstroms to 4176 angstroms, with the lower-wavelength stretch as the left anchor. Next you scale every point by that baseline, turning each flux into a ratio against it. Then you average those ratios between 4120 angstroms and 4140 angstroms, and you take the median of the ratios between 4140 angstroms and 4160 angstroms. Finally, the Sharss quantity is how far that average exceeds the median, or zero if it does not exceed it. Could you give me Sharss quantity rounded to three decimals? 0.081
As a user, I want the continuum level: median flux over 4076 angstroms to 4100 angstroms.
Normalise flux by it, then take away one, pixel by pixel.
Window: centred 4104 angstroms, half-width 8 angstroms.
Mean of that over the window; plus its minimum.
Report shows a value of -0.37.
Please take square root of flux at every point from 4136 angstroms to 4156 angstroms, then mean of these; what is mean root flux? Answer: 2.82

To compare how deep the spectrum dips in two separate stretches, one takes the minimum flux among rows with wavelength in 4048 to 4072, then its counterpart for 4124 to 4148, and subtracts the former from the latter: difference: 0.56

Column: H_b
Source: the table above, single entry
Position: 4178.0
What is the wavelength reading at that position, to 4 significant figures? 6.630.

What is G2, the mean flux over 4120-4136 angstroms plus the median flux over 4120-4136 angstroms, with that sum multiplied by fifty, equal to 787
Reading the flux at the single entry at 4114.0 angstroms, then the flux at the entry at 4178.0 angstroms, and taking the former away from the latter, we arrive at -2.4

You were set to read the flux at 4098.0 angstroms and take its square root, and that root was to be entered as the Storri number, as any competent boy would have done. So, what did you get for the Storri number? 2.60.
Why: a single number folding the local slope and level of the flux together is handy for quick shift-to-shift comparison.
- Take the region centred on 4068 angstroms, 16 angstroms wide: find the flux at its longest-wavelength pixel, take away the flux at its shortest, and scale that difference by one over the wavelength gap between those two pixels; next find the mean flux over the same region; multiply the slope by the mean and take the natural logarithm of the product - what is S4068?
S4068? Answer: -4.0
